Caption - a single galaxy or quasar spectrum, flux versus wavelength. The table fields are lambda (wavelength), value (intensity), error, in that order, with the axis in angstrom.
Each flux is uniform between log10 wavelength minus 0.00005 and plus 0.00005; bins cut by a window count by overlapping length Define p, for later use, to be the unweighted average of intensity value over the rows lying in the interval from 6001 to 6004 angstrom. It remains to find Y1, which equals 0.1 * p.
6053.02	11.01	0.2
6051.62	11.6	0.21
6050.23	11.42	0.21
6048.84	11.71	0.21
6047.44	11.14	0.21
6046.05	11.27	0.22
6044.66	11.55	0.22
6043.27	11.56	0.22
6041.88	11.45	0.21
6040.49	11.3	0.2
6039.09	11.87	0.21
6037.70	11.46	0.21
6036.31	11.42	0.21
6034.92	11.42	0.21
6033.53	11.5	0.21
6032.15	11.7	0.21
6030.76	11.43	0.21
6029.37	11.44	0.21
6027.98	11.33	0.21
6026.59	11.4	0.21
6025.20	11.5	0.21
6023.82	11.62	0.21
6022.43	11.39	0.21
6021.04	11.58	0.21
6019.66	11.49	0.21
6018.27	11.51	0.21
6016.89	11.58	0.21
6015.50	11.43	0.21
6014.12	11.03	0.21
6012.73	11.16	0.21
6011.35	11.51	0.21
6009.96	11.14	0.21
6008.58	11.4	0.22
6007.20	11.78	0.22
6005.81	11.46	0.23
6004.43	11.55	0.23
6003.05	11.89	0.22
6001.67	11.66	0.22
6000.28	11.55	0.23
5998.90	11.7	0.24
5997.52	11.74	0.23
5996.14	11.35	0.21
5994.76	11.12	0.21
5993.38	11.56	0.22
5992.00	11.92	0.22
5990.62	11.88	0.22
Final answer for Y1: 1.18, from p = 11.8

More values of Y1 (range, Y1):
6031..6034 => 1.16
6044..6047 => 1.14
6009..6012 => 1.13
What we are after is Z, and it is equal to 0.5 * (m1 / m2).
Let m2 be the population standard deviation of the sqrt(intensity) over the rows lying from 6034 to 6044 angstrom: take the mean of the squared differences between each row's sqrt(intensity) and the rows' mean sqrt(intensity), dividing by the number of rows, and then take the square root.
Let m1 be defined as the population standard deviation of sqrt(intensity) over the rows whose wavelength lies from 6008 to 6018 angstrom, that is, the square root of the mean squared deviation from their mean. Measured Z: 0.59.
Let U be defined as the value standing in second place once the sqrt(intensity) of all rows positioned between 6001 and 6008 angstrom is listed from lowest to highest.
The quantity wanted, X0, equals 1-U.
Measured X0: -2.40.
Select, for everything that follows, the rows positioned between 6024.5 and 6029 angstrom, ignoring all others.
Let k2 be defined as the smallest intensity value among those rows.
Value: 11.33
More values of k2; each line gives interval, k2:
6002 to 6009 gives 11.4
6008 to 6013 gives 11.14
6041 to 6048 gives 11.14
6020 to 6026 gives 11.39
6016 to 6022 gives 11.49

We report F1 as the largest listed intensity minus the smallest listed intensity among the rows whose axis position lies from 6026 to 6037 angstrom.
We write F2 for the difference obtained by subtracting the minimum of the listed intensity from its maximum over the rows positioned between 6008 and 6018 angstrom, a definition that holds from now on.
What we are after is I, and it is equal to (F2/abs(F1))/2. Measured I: 0.74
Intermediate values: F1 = 0.4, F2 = 0.55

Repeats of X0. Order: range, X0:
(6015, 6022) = -2.39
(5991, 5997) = -2.37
